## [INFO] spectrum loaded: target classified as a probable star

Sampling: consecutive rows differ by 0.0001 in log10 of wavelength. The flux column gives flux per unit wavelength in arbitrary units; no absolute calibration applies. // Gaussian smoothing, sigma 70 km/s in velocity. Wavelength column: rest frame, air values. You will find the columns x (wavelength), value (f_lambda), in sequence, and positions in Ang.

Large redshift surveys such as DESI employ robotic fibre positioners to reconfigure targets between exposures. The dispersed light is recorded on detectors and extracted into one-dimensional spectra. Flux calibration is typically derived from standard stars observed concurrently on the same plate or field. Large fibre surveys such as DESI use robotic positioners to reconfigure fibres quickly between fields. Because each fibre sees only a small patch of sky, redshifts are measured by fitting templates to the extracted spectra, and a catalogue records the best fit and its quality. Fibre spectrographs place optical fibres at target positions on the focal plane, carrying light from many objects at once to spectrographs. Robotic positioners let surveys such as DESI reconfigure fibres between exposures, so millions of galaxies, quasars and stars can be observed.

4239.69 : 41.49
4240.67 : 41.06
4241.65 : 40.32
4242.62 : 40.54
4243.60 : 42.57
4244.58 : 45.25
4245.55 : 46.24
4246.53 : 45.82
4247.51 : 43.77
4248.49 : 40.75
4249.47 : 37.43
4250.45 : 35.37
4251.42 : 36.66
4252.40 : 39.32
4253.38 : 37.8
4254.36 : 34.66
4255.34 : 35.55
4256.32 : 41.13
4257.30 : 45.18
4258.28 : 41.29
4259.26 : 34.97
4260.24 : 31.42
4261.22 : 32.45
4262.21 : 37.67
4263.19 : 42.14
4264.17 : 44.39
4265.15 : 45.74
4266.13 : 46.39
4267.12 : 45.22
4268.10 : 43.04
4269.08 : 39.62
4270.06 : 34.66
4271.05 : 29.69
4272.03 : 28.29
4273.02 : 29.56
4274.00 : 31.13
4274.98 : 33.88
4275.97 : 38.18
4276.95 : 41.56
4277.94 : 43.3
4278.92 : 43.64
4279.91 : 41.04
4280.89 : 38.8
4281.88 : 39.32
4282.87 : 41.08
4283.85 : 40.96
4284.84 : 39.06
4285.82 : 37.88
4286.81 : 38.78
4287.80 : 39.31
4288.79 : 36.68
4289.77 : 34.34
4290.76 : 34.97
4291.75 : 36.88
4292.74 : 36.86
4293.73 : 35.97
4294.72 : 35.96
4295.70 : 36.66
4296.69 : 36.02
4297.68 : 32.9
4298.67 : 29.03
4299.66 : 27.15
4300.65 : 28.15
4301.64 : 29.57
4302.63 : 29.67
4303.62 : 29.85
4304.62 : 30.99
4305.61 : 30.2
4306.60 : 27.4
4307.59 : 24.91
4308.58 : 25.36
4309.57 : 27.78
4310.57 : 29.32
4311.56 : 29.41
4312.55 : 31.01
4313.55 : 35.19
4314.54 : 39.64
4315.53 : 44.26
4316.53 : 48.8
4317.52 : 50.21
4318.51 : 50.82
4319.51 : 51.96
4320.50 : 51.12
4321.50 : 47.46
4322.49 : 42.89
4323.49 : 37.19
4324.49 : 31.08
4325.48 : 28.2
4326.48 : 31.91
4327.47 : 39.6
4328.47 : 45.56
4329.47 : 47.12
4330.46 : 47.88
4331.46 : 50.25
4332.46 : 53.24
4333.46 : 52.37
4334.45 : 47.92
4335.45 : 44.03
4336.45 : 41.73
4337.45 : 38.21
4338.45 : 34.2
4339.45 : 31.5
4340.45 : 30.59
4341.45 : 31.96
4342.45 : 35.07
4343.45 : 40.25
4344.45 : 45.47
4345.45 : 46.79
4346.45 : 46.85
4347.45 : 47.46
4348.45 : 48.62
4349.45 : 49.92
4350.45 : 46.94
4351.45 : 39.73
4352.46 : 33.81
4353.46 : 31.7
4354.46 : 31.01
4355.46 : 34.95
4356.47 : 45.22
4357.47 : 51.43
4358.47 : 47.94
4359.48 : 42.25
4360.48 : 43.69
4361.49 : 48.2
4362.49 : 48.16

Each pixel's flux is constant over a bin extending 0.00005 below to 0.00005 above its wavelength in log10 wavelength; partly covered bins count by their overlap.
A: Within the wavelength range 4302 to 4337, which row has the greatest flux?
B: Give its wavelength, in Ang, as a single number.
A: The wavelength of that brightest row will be 4332.46 Ang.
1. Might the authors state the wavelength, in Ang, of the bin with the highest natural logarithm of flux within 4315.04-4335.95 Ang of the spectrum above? 4332.46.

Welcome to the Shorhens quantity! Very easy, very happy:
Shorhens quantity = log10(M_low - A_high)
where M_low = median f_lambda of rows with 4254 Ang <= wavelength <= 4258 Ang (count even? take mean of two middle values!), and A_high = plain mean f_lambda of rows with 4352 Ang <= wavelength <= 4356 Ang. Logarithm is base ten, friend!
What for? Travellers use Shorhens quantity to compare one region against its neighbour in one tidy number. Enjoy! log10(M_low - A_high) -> 0.7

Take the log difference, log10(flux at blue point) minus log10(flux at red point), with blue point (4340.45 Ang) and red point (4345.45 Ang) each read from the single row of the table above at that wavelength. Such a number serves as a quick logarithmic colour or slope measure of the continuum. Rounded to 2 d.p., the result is -0.18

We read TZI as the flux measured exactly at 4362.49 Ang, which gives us 48.16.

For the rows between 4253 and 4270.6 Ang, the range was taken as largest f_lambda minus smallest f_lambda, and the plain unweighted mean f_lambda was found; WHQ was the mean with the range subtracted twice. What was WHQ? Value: 10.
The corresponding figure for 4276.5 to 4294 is 20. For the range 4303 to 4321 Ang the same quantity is -18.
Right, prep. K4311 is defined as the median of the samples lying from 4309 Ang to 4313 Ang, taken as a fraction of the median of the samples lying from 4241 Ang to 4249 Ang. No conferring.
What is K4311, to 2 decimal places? 0.68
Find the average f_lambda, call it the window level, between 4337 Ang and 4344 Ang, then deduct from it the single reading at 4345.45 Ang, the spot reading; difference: -12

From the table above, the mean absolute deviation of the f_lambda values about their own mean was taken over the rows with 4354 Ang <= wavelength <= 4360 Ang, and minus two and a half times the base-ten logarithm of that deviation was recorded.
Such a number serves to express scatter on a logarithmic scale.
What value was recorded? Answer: -2.0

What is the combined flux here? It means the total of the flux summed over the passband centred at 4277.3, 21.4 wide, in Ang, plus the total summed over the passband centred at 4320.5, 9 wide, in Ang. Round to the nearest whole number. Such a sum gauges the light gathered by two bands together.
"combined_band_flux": 1250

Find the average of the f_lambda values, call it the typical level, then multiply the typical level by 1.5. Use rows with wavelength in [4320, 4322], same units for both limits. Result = 74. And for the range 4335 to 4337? 64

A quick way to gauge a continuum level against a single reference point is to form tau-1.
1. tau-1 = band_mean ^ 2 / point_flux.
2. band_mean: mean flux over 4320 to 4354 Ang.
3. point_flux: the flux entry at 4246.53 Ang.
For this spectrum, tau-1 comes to 38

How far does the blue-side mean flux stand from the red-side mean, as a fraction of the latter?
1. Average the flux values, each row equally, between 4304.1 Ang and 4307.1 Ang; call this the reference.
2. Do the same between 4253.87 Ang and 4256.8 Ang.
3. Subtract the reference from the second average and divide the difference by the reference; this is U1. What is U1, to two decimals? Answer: 0.26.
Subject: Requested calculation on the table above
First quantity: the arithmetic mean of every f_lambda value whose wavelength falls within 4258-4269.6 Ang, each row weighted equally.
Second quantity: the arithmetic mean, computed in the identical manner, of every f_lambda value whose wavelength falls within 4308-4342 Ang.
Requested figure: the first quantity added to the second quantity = 81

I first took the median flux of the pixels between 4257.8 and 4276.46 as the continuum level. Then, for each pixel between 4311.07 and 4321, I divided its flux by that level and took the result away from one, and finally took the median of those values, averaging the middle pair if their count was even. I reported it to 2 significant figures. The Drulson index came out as -0.24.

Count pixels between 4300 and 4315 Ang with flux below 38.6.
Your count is 14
